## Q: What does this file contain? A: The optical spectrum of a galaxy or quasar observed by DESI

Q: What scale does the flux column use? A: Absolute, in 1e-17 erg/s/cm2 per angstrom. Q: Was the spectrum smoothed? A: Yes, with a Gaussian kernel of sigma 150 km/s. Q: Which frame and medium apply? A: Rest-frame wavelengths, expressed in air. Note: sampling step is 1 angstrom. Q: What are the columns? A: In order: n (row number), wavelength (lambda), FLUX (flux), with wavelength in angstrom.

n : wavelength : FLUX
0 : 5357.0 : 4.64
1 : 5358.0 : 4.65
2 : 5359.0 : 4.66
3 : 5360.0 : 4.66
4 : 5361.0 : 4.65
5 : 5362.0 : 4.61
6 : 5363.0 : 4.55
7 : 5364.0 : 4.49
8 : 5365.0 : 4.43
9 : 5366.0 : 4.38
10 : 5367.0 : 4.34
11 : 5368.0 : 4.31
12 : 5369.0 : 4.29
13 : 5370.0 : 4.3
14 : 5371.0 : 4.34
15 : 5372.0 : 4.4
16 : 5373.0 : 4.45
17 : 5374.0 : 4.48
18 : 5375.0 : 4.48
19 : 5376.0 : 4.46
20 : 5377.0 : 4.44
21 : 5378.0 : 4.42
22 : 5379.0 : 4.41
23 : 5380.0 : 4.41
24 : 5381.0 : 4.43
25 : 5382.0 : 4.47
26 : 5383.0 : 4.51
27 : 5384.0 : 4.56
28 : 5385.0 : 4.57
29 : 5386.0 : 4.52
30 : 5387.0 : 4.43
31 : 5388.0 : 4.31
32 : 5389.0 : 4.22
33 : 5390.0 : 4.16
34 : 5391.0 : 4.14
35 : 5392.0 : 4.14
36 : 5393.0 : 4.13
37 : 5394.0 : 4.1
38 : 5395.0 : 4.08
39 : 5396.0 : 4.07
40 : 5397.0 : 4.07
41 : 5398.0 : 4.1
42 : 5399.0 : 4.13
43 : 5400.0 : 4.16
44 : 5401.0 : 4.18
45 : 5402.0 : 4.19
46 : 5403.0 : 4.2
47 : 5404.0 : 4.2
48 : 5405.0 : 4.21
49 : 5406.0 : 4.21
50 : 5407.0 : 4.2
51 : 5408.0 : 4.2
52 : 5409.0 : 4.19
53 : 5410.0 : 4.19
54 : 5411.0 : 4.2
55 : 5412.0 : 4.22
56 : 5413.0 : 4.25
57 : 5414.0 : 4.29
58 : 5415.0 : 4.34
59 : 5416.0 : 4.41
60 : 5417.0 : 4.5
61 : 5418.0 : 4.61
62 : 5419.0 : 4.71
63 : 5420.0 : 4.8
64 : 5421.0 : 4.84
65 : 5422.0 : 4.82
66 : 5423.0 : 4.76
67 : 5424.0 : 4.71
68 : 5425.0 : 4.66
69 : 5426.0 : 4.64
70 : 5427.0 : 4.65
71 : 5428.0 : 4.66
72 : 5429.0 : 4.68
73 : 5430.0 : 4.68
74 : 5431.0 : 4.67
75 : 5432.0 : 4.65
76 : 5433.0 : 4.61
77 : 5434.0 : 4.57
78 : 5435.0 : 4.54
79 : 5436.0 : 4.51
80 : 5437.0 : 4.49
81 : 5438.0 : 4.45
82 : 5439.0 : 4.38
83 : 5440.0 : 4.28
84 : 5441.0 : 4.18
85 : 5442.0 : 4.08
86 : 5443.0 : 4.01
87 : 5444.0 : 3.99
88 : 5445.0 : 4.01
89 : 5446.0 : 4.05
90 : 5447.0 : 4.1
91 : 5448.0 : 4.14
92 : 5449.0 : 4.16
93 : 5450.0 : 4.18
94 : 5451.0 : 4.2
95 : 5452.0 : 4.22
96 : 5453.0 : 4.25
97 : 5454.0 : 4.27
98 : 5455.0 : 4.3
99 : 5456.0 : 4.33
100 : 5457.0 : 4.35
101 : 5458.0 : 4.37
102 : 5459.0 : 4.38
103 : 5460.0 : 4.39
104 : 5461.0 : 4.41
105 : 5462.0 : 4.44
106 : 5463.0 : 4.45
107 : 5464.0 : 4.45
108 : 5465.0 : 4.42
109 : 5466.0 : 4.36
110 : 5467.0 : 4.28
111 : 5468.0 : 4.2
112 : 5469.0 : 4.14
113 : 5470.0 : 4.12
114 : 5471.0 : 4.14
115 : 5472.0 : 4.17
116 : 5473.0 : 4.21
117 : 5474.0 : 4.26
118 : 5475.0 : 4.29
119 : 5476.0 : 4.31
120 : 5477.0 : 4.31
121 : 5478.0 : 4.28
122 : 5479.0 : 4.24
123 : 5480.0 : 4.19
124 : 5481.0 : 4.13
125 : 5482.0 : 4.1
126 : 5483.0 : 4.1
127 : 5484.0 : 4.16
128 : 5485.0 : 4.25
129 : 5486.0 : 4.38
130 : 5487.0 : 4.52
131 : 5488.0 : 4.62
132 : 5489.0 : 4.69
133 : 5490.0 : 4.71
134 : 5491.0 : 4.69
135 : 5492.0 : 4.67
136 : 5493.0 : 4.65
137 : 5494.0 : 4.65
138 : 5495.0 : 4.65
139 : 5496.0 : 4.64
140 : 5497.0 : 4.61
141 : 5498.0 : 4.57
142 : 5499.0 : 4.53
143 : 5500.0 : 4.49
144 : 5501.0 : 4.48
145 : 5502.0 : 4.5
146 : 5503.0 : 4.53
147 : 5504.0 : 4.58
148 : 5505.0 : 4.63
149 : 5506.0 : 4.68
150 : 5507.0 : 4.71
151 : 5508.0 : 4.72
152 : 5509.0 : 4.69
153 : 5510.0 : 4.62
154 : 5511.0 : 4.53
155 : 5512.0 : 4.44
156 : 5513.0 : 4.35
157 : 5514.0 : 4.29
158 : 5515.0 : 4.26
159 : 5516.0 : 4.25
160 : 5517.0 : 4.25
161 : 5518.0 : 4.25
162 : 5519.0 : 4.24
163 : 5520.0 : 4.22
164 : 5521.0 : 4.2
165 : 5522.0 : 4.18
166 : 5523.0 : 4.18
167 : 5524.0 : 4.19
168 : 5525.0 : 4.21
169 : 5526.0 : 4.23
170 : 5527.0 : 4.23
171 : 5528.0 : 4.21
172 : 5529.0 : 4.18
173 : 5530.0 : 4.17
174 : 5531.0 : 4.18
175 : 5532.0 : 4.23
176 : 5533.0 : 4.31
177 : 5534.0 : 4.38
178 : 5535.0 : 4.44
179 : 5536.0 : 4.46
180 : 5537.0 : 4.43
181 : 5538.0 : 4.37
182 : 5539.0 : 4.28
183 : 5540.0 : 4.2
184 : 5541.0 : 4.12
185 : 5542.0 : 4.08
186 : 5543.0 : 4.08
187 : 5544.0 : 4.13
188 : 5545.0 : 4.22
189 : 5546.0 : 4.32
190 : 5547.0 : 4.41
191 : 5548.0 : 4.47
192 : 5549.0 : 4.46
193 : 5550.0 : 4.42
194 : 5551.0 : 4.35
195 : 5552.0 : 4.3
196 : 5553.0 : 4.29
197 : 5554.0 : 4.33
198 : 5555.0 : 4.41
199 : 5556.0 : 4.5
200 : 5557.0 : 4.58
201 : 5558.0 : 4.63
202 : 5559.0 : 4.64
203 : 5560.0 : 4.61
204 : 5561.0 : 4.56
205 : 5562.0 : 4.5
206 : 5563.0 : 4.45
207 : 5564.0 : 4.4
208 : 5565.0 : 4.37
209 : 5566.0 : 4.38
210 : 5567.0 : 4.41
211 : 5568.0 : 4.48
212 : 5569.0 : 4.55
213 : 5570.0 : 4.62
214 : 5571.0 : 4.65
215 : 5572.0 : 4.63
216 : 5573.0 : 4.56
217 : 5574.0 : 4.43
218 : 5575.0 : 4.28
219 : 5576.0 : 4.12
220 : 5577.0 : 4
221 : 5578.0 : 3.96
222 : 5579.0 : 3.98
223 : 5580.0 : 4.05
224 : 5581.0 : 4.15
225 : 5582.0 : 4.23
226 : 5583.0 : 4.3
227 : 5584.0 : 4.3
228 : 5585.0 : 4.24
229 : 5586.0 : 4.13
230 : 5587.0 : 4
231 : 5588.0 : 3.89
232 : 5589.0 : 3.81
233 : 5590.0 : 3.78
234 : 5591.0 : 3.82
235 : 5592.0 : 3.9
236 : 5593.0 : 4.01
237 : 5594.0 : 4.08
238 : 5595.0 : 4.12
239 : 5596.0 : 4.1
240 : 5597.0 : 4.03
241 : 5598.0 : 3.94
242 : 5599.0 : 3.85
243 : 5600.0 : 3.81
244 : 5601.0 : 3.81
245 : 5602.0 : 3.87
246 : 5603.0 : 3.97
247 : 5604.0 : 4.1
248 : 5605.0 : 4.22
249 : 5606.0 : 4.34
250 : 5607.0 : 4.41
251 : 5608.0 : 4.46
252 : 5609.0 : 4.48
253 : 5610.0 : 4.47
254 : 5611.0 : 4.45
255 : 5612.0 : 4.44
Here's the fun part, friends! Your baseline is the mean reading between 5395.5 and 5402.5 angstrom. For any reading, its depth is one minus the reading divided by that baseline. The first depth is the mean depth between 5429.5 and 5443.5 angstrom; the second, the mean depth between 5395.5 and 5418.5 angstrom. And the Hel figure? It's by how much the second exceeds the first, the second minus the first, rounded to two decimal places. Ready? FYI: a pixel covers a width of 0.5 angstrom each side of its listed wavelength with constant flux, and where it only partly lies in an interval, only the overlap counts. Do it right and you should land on 0.05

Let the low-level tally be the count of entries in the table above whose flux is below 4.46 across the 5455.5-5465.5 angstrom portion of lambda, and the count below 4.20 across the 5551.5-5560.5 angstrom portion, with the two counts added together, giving 10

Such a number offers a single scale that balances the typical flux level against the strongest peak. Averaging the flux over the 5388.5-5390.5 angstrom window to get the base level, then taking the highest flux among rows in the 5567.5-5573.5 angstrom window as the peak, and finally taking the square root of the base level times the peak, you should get 4.41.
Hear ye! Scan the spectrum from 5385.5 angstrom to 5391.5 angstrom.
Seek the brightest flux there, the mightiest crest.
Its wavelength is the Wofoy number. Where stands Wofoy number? 5386.0 angstrom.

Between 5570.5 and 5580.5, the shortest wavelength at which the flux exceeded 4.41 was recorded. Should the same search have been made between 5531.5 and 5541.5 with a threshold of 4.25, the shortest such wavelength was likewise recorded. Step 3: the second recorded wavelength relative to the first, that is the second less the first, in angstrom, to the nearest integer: -38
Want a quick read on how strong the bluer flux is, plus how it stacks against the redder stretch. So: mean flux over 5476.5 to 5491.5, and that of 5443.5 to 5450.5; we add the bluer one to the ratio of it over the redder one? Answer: 5.03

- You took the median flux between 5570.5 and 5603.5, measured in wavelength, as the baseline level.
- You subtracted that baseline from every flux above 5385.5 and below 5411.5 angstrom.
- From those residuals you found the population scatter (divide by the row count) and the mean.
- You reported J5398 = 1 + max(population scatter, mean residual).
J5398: 1.16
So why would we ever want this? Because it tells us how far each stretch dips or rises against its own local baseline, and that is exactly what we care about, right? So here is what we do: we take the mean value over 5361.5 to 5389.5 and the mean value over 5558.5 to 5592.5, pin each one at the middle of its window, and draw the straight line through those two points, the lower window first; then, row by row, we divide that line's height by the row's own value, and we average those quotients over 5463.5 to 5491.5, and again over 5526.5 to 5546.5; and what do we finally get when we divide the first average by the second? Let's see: 1.00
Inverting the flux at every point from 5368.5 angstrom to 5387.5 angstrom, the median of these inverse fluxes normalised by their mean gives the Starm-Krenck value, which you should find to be 1.00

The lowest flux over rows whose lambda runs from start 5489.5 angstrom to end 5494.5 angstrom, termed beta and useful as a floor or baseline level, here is 4.65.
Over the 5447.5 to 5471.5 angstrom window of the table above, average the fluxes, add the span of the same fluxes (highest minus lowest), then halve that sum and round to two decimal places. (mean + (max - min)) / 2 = 2.31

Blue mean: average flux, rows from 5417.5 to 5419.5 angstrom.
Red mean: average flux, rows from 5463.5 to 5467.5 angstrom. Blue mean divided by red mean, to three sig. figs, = 1.06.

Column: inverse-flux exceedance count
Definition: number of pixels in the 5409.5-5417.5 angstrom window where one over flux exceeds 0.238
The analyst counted 2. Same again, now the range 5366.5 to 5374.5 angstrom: 0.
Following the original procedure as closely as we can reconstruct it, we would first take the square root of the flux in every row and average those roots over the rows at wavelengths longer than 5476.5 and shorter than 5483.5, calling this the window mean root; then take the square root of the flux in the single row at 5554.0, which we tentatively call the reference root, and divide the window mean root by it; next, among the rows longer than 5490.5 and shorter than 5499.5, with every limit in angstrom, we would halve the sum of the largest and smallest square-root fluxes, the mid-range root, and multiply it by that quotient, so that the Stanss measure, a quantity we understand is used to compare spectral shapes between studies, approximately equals 2.11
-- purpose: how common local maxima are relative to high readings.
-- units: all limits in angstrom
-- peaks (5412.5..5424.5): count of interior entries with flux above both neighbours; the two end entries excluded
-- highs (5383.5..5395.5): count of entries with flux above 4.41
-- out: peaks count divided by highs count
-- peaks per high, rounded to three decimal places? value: 0.250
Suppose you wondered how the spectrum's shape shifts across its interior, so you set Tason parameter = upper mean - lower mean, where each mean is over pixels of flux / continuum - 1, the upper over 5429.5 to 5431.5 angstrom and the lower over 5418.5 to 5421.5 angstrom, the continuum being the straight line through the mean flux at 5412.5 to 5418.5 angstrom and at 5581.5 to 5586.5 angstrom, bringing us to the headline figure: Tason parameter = -0.022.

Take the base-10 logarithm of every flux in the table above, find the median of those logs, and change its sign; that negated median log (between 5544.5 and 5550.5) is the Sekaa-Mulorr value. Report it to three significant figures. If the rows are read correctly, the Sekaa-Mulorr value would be -0.645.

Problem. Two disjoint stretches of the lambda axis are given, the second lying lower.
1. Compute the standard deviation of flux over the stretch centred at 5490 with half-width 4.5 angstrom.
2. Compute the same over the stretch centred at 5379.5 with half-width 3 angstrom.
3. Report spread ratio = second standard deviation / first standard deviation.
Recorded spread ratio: 0.2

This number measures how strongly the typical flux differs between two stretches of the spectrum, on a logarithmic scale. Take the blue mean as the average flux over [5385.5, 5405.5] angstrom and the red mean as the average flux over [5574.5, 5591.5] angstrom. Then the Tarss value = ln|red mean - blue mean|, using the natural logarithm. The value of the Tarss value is -2.1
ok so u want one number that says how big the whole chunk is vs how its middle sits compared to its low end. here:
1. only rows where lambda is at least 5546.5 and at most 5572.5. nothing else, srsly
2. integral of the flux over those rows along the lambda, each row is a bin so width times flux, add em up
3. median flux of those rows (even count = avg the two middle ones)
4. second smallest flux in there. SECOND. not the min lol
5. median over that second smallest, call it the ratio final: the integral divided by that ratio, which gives 112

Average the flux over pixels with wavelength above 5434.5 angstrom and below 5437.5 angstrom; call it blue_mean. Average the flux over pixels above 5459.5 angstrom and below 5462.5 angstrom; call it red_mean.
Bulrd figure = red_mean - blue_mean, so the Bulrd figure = -0.10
